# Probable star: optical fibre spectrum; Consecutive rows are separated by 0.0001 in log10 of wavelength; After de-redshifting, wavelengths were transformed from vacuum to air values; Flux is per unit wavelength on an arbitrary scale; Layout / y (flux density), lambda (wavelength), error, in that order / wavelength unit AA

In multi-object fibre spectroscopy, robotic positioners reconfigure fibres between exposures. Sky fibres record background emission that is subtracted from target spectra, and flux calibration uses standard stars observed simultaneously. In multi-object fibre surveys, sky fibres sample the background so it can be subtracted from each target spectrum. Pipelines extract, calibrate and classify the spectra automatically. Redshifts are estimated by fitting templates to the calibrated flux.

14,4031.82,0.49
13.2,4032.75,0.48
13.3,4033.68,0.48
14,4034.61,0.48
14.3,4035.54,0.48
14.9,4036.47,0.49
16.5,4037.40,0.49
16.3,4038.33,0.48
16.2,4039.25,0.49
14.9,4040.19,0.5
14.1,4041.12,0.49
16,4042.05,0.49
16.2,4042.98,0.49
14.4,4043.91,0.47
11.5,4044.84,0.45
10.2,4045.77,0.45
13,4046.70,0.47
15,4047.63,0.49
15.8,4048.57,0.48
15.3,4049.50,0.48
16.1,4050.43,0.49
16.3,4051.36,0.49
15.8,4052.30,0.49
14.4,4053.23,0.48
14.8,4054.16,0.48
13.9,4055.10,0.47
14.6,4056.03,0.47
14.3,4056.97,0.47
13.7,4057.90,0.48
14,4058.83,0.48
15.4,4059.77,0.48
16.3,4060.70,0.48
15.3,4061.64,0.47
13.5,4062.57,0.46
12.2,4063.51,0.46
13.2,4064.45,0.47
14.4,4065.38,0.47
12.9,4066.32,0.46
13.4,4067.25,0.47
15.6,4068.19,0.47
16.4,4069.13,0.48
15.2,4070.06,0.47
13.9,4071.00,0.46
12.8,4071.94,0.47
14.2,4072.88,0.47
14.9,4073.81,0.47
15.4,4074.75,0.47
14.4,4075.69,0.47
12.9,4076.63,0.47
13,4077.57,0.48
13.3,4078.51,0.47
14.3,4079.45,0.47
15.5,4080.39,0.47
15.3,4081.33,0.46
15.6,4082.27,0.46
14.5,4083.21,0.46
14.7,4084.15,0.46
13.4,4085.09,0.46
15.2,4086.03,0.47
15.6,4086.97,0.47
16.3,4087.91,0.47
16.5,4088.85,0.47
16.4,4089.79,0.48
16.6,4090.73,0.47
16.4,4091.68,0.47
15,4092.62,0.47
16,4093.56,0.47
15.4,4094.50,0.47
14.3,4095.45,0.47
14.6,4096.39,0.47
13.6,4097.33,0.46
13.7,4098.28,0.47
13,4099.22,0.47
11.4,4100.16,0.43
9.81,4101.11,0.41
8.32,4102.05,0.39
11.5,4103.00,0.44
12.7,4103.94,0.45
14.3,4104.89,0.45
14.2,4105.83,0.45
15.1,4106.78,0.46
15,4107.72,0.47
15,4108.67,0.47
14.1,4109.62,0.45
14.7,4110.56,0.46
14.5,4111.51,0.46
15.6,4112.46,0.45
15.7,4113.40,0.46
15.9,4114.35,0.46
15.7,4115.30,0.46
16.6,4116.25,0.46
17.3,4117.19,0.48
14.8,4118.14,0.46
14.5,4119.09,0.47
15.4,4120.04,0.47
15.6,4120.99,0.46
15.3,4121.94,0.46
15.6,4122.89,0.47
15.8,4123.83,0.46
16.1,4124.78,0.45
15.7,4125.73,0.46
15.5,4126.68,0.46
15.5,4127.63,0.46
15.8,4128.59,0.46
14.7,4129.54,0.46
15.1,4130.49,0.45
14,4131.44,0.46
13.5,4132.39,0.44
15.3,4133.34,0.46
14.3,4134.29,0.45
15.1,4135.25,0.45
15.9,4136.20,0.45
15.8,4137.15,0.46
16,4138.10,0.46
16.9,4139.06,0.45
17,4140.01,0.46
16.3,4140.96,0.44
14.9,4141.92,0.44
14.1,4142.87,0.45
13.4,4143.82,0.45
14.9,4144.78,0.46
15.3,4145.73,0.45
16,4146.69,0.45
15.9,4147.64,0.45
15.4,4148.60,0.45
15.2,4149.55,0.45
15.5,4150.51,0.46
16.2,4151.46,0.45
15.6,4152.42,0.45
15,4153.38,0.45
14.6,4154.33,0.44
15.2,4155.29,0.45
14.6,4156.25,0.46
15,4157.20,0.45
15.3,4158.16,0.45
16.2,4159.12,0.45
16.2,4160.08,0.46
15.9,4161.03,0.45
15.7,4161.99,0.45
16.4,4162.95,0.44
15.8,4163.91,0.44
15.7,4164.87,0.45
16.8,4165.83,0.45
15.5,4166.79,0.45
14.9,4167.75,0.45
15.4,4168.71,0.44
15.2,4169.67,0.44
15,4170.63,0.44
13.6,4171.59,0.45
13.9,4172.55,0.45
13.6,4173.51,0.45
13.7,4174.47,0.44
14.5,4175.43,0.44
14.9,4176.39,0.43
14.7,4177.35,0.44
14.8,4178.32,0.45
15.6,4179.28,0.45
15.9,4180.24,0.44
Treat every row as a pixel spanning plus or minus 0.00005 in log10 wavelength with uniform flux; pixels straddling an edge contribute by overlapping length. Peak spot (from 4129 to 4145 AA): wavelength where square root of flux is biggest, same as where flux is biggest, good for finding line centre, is 4140.01 AA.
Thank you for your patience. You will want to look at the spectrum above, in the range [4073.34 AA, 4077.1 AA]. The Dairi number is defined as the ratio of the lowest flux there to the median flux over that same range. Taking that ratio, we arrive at 0.881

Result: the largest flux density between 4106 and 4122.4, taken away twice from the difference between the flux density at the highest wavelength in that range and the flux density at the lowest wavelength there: -34.4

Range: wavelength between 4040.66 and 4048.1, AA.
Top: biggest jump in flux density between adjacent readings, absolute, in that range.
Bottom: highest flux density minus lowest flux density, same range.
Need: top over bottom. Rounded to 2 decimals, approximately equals 0.48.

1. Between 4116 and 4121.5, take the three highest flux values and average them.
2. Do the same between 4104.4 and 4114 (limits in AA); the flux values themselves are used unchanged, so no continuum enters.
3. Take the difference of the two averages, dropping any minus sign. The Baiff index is 1.0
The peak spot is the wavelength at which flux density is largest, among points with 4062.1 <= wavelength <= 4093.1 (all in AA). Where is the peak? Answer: 4090.73 AA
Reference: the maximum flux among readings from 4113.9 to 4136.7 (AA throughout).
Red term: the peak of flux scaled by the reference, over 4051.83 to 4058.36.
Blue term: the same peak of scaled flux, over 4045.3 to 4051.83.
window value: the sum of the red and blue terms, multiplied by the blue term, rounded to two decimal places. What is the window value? 1.75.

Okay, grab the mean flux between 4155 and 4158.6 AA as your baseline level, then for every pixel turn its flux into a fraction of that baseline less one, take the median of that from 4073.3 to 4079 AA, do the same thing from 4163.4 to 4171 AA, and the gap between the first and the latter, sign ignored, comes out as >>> 0.11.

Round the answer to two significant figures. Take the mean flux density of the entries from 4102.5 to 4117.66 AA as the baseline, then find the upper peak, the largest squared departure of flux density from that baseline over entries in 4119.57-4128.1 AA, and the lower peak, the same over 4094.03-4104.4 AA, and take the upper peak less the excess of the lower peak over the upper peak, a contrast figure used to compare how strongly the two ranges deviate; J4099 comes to -40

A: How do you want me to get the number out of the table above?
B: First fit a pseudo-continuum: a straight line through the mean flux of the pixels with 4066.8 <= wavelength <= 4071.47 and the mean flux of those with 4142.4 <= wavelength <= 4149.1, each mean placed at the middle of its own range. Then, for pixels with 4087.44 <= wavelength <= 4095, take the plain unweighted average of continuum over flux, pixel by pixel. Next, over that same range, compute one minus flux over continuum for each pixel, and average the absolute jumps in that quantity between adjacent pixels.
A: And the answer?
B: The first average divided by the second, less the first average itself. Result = 25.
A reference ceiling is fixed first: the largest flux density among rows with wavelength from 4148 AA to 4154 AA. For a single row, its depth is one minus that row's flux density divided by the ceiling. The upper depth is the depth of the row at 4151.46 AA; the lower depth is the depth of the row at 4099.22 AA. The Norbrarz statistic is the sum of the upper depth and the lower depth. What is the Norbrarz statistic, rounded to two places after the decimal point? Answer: 0.20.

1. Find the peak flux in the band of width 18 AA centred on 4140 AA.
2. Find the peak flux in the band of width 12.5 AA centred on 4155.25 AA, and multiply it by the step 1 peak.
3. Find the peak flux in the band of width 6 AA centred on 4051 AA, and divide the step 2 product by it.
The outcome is 16.9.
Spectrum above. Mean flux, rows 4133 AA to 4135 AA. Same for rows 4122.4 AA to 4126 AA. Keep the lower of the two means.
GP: 14.8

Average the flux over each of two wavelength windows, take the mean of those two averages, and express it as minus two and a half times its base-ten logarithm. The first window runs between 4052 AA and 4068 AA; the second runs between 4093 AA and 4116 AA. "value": -2.87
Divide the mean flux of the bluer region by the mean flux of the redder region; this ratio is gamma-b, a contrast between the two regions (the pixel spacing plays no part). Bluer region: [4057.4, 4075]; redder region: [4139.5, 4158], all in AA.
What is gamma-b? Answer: 0.94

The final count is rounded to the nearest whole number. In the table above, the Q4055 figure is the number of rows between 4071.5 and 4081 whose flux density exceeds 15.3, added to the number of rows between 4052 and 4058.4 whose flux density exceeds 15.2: 3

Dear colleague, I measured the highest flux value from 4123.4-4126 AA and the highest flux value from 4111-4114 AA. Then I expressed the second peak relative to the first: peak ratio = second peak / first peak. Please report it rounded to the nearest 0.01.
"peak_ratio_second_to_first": 0.98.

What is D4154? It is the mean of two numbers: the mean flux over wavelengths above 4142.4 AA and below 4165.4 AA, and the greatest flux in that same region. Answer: 15.89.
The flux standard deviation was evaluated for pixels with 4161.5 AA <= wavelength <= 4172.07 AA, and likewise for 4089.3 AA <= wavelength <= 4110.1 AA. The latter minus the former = 1.3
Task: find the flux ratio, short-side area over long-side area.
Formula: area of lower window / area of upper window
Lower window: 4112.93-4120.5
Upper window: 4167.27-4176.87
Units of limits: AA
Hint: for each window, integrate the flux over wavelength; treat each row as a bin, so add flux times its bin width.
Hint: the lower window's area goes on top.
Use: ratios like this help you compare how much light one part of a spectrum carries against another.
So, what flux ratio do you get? 0.9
